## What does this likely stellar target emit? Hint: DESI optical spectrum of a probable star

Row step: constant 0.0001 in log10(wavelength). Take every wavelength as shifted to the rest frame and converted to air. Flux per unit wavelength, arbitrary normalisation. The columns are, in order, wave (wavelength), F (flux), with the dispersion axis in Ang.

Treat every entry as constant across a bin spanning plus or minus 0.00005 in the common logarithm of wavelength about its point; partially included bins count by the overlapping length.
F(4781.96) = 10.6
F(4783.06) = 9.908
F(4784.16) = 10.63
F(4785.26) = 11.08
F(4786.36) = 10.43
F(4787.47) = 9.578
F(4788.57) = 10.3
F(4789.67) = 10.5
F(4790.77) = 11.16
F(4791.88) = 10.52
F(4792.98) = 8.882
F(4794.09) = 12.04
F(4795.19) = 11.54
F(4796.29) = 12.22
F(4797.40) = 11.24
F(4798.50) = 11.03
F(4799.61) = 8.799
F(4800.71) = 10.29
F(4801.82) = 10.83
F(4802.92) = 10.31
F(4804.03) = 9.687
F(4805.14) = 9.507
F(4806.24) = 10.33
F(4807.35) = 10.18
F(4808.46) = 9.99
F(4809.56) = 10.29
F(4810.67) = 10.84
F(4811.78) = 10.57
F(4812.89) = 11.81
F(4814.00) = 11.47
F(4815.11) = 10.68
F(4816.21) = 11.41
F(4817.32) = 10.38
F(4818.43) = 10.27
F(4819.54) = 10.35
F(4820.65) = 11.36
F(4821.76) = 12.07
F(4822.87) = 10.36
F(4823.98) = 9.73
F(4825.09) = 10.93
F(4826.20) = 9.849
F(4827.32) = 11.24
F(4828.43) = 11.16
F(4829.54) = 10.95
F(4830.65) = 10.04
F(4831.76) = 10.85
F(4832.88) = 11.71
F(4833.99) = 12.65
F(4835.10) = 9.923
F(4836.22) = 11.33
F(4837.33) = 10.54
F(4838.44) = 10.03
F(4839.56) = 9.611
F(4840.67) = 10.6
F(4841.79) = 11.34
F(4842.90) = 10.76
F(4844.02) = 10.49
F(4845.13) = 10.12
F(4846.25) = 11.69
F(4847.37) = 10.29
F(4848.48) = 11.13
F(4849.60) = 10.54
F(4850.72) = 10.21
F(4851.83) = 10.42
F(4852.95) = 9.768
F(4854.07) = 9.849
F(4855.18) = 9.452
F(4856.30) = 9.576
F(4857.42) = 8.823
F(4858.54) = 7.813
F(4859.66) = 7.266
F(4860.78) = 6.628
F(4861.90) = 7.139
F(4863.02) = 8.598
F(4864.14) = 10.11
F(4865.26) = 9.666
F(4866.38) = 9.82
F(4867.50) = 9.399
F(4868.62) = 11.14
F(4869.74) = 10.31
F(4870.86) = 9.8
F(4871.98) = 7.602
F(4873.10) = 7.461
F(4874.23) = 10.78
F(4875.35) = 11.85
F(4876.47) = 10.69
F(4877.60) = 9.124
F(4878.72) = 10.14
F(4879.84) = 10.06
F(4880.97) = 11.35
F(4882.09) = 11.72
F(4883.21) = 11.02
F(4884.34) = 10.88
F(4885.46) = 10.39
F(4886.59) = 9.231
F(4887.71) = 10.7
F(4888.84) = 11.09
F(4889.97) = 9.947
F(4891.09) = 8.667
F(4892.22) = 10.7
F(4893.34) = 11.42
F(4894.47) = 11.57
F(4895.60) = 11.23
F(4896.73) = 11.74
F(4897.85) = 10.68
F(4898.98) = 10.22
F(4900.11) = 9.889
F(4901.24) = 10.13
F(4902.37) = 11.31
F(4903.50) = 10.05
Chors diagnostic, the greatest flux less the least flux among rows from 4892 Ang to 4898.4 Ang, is 1.1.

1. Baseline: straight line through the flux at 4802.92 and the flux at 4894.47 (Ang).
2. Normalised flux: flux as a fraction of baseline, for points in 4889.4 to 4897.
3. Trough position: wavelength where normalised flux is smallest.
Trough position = 4891.09 Ang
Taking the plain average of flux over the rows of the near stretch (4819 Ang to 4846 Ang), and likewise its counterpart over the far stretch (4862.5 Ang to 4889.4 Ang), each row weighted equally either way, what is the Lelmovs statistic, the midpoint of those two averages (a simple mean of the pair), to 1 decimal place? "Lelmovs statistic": 10.4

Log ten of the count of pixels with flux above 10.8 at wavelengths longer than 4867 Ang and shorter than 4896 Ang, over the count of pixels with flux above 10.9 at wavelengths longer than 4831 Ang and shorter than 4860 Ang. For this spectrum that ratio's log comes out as 0.22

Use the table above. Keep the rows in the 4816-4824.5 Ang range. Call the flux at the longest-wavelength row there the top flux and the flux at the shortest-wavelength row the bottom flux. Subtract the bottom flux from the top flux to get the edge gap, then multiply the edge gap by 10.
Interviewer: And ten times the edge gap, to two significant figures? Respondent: -17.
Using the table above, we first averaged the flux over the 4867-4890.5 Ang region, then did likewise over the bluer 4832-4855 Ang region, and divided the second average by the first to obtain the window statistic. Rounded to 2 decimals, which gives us 1.04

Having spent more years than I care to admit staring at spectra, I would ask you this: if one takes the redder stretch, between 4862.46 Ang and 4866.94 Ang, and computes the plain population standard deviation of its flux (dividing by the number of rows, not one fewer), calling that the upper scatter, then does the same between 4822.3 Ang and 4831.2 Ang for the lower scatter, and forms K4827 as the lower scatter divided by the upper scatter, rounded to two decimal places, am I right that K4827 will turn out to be 1.00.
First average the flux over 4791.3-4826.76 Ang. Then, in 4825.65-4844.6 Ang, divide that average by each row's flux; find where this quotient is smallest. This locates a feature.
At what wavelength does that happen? 4833.99 Ang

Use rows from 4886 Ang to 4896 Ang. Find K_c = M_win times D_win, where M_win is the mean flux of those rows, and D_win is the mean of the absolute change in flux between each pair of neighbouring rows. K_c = 9.9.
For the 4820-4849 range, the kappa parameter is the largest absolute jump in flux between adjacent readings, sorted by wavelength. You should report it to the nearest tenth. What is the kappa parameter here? 2.7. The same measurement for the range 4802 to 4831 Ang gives 1.7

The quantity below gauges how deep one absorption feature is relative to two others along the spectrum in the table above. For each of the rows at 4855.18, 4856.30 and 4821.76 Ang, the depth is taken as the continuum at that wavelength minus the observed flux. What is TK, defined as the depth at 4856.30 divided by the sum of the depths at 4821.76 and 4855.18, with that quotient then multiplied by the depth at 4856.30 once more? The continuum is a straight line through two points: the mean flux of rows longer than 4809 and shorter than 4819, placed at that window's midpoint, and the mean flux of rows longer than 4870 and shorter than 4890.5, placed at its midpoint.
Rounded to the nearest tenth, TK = -2.7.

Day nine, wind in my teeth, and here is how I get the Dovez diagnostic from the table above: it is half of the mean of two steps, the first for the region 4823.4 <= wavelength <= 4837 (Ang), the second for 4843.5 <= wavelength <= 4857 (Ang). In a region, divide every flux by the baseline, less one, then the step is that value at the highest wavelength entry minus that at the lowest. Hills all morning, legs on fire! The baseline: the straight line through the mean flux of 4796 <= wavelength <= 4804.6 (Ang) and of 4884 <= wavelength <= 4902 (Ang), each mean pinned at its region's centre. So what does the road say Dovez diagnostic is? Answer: 0.016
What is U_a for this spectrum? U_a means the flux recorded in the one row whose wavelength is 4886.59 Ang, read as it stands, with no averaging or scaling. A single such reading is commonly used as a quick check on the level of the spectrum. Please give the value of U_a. 9.231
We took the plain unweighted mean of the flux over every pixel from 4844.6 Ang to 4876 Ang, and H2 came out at 9.5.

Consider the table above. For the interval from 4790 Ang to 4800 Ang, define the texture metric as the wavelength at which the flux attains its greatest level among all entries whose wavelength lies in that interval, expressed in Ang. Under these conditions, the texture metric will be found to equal 4796.29 Ang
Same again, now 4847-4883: 4875.35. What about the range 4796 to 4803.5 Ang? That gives 4796.29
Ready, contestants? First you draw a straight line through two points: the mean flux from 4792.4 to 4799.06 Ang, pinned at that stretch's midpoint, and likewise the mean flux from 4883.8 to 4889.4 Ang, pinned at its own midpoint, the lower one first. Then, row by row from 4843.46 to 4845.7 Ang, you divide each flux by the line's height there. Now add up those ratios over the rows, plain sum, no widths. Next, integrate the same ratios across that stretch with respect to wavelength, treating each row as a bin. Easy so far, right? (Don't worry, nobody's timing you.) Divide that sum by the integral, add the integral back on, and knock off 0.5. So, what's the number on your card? 2.53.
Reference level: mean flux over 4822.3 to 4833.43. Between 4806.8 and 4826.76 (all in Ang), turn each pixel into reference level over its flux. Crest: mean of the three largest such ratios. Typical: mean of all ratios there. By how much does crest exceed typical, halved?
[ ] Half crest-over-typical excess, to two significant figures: 0.041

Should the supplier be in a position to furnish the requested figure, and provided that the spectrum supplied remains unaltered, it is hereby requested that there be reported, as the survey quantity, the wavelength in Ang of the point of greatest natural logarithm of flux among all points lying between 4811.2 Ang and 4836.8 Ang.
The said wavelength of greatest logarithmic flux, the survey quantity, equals 4833.99 Ang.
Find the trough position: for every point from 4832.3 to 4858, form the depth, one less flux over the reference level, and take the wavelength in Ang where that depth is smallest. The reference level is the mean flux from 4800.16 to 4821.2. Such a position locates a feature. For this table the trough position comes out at 4833.99 Ang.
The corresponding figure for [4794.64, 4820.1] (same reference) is 4796.29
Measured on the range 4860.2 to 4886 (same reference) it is 4875.35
